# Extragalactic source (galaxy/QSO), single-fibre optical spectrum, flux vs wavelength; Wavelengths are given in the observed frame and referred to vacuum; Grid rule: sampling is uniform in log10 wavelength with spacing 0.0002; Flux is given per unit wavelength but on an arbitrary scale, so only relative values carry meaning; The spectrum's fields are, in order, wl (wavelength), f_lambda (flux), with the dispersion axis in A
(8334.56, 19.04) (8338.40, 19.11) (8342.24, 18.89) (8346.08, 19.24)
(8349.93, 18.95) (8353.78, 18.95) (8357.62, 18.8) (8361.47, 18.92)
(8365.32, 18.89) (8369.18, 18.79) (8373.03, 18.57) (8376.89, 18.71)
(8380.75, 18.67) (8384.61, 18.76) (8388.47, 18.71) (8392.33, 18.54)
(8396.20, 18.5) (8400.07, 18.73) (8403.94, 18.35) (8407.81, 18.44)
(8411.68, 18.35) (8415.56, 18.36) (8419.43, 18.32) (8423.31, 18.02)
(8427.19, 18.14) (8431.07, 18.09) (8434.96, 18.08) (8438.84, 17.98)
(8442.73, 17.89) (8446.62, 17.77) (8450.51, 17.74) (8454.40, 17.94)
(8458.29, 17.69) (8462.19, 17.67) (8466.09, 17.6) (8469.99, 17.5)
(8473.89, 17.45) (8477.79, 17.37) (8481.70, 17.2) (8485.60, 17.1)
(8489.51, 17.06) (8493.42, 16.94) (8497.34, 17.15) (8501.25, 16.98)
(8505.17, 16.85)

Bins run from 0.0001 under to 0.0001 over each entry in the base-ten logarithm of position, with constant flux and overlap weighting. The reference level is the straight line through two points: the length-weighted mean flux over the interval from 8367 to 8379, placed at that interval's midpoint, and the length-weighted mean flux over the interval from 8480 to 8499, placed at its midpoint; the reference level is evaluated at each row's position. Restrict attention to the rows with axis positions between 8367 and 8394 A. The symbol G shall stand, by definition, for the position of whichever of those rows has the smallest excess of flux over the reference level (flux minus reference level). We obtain 8373.03 A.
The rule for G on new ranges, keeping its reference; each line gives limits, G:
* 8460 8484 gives 8481.70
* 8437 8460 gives 8446.62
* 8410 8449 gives 8423.31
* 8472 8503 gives 8493.42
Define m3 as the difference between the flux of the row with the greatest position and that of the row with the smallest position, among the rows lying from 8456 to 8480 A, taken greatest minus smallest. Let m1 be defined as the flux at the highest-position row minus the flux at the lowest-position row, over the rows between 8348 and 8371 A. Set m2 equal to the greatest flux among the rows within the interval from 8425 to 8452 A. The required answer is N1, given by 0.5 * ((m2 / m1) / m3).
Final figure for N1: 177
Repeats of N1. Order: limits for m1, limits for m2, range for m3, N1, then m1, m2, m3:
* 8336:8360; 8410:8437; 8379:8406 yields 93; -0.31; 18.36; -0.320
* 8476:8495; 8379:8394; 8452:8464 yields 81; -0.43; 18.76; -0.270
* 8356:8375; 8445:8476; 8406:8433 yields 111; -0.23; 17.94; -0.350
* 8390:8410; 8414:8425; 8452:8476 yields 187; -0.10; 18.36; -0.490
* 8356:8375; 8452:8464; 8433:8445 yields 205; -0.23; 17.94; -0.190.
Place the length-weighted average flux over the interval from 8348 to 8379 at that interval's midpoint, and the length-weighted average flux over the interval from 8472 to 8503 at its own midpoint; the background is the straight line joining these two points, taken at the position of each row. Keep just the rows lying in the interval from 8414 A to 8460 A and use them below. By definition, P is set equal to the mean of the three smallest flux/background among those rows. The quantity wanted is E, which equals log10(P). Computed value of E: 0.0013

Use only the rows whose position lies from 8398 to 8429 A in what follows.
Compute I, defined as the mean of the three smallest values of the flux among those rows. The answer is 18.2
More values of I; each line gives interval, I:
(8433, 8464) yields 17.7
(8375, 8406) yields 18.5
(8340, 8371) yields 18.8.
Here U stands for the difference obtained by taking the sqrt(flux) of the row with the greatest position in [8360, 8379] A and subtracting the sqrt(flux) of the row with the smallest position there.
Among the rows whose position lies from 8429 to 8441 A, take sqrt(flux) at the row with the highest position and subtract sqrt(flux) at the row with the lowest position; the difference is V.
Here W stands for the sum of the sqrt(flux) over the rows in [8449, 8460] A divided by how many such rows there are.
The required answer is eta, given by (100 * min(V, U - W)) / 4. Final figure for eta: -106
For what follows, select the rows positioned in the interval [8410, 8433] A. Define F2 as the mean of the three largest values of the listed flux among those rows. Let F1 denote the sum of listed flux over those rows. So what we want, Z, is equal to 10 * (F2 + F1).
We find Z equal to 1276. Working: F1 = 109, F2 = 18.3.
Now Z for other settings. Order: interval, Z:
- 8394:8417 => 1293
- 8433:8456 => 1254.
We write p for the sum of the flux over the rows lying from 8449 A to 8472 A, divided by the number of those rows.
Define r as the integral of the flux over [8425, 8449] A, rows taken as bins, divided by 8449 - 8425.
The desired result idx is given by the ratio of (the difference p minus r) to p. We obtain -0.02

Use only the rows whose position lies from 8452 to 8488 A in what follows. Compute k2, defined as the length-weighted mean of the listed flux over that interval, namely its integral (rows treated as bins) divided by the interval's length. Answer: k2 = 17.5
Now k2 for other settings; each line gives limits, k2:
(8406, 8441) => 18.2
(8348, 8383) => 18.8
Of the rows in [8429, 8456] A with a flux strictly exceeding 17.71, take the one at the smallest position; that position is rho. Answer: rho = 8431.07 A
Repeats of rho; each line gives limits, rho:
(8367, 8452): 8369.18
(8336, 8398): 8338.40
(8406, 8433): 8407.81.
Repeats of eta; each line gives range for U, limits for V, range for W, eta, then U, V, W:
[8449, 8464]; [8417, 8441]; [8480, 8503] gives -104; -0.008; -0.040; 4.13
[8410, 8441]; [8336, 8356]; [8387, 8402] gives -109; -0.043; -0.018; 4.32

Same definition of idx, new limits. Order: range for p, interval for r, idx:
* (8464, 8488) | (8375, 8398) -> -0.07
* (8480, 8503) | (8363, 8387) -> -0.10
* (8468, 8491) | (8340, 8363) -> -0.10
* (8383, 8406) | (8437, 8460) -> 0.04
